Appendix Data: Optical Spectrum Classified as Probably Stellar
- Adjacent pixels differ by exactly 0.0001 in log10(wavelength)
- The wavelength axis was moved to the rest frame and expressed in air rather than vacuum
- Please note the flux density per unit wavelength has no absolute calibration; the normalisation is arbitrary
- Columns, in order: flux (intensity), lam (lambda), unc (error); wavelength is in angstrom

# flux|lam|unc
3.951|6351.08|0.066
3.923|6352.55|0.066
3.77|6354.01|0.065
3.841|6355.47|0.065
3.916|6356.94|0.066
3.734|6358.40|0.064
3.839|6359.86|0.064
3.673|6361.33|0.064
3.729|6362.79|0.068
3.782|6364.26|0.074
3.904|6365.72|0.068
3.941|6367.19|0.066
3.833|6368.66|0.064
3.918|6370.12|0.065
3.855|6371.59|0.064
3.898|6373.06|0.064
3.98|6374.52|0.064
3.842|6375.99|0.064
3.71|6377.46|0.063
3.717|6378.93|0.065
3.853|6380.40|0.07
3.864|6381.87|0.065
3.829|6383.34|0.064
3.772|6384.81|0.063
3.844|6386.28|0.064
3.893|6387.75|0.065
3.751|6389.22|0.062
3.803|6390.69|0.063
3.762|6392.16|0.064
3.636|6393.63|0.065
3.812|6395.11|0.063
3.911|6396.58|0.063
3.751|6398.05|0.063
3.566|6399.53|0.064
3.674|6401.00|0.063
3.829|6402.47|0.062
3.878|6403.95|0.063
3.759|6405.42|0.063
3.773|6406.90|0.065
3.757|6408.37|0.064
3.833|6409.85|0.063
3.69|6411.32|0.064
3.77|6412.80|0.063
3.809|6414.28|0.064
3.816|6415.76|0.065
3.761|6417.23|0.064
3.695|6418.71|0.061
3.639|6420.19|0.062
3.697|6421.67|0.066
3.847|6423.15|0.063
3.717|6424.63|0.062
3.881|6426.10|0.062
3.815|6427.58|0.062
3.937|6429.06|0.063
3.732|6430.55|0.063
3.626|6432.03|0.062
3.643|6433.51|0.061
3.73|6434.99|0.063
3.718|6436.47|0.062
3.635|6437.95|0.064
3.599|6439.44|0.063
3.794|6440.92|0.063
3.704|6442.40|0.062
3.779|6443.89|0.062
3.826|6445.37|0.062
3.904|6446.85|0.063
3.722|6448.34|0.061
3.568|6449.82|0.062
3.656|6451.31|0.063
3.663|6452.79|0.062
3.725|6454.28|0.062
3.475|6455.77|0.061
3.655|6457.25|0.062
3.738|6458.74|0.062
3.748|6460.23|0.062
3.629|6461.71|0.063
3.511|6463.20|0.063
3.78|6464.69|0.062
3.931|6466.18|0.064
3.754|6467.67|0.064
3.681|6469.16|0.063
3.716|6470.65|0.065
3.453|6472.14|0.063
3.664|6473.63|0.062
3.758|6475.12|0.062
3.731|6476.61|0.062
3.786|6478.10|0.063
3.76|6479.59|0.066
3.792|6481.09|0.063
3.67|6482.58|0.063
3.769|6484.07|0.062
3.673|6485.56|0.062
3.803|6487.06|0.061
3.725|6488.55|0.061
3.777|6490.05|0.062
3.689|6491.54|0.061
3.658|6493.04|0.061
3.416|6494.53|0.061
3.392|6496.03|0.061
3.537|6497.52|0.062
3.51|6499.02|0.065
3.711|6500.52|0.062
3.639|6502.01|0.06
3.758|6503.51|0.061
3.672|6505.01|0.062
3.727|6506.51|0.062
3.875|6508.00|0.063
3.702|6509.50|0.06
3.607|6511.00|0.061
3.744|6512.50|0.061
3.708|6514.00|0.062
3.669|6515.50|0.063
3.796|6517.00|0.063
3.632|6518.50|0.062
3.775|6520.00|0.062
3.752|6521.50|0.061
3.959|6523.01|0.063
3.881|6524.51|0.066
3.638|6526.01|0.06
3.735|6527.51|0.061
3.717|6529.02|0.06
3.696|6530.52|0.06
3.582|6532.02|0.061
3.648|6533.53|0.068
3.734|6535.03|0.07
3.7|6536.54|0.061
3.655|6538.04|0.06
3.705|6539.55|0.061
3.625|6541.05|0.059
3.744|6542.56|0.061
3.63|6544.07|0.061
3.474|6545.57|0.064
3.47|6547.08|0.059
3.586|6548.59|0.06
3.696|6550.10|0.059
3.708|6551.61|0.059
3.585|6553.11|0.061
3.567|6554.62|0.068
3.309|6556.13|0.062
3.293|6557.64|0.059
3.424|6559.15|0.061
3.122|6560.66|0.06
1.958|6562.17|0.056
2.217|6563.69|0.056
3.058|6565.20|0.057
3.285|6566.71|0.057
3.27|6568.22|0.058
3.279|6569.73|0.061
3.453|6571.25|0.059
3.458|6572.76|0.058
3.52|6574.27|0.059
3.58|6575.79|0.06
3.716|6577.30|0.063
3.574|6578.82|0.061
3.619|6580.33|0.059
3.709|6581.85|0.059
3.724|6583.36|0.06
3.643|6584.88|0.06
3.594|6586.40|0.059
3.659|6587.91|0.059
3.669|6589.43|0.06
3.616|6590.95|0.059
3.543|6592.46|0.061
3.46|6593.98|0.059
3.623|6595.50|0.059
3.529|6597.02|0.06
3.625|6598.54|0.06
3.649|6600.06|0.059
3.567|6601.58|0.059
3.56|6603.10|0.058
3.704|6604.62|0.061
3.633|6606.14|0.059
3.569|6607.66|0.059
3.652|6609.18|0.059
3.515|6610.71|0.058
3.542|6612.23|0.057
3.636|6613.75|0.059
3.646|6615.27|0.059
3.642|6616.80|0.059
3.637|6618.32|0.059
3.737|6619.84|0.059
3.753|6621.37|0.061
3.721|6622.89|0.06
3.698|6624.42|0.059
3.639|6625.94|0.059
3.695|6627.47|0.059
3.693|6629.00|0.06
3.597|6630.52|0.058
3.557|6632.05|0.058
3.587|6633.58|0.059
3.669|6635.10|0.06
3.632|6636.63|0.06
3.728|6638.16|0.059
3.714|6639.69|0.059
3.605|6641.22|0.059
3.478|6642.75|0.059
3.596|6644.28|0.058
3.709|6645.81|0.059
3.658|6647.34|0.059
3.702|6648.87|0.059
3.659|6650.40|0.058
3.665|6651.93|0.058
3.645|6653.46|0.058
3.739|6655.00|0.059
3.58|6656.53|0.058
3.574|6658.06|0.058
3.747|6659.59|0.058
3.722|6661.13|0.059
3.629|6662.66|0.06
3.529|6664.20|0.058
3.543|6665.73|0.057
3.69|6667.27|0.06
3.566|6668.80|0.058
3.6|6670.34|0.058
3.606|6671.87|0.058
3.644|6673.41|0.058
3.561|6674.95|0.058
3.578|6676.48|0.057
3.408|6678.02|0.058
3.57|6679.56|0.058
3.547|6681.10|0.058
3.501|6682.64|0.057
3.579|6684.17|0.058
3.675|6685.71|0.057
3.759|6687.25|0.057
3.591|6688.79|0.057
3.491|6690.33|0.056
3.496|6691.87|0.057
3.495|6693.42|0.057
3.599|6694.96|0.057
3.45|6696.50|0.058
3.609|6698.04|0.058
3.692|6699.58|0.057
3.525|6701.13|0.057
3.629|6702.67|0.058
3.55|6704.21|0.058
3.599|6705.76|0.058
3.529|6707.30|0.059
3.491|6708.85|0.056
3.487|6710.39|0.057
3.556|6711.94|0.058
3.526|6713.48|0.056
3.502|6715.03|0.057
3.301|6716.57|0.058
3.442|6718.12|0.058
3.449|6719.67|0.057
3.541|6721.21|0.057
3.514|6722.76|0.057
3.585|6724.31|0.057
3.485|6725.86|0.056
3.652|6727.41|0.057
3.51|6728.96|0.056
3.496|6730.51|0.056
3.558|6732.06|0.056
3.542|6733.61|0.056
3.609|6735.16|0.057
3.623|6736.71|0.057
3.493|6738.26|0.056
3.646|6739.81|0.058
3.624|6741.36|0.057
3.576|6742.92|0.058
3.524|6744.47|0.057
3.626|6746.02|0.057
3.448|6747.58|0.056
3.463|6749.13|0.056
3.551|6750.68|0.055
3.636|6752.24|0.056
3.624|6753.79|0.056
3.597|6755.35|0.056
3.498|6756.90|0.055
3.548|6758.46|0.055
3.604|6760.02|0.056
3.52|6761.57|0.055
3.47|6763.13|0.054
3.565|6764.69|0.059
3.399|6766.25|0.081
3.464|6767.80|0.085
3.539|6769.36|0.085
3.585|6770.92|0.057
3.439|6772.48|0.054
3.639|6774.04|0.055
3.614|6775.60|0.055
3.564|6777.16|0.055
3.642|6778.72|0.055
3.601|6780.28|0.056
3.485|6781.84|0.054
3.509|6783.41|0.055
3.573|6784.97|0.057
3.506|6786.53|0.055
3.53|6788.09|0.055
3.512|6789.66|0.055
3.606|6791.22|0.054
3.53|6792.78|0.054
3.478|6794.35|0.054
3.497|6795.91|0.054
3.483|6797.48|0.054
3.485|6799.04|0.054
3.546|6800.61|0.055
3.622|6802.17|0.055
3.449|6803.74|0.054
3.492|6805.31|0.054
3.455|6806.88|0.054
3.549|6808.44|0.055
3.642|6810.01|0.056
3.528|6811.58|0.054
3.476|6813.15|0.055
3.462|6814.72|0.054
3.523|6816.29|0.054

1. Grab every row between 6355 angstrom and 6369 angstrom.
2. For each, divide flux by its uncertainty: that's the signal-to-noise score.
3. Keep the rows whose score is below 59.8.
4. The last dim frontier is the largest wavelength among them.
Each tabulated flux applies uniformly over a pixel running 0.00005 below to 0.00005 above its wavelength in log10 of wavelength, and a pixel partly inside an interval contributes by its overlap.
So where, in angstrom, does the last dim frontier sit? 6367.19 angstrom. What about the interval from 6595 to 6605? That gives 6597.02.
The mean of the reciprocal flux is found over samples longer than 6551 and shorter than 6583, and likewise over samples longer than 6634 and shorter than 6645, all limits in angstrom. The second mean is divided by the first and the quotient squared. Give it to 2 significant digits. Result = 0.80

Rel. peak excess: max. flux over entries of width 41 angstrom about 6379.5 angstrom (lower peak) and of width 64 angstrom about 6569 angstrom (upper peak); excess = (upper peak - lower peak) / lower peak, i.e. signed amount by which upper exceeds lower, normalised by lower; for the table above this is -0.059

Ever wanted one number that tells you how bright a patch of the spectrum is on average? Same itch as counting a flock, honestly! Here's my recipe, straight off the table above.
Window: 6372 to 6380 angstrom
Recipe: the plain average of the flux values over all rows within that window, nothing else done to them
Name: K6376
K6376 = 3.83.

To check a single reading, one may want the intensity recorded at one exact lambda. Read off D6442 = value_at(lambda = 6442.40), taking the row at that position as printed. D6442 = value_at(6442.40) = 3.704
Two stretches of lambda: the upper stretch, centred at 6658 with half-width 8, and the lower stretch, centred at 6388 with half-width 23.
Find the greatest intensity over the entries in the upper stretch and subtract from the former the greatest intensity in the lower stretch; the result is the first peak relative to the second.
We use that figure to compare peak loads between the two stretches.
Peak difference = -0.23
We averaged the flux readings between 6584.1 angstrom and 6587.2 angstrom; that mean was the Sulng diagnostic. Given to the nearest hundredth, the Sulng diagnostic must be 3.62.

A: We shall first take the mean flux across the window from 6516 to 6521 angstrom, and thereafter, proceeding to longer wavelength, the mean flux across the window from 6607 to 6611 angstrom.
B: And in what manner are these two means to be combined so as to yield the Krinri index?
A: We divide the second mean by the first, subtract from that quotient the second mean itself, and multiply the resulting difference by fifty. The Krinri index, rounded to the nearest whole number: -131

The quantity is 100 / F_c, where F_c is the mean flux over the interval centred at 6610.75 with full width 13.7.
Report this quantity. 27.7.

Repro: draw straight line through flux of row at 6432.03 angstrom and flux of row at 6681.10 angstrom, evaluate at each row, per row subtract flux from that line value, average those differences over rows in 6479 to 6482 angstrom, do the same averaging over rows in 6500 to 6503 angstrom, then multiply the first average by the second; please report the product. 0.012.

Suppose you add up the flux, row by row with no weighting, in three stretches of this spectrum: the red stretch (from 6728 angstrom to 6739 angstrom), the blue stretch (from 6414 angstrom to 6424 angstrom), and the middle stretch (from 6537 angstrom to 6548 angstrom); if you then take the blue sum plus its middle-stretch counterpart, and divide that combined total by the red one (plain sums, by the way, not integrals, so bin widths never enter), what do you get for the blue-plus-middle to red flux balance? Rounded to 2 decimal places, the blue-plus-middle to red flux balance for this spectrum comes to 2.08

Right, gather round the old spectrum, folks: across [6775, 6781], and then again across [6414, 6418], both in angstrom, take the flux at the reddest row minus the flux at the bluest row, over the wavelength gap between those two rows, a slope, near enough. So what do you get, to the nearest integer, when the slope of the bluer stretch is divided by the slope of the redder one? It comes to 6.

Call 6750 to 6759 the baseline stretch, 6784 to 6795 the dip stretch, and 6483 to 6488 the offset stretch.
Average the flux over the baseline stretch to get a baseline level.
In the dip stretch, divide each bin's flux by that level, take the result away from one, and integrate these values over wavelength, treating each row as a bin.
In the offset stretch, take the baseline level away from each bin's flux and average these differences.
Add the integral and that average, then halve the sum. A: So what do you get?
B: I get 0.15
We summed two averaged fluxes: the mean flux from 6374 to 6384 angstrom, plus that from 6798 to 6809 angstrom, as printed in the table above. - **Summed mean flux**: 7.34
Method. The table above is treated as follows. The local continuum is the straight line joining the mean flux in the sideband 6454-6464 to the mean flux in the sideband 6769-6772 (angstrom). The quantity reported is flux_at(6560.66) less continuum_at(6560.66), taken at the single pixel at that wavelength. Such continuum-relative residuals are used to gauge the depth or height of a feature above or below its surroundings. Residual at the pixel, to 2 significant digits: -0.49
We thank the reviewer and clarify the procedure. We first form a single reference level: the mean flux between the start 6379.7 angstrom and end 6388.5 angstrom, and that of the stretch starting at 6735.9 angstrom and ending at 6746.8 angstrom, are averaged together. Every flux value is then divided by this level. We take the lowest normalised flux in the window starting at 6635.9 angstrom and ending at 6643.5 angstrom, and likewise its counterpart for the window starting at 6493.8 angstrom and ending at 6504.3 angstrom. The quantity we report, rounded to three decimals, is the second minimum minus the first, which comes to -0.023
